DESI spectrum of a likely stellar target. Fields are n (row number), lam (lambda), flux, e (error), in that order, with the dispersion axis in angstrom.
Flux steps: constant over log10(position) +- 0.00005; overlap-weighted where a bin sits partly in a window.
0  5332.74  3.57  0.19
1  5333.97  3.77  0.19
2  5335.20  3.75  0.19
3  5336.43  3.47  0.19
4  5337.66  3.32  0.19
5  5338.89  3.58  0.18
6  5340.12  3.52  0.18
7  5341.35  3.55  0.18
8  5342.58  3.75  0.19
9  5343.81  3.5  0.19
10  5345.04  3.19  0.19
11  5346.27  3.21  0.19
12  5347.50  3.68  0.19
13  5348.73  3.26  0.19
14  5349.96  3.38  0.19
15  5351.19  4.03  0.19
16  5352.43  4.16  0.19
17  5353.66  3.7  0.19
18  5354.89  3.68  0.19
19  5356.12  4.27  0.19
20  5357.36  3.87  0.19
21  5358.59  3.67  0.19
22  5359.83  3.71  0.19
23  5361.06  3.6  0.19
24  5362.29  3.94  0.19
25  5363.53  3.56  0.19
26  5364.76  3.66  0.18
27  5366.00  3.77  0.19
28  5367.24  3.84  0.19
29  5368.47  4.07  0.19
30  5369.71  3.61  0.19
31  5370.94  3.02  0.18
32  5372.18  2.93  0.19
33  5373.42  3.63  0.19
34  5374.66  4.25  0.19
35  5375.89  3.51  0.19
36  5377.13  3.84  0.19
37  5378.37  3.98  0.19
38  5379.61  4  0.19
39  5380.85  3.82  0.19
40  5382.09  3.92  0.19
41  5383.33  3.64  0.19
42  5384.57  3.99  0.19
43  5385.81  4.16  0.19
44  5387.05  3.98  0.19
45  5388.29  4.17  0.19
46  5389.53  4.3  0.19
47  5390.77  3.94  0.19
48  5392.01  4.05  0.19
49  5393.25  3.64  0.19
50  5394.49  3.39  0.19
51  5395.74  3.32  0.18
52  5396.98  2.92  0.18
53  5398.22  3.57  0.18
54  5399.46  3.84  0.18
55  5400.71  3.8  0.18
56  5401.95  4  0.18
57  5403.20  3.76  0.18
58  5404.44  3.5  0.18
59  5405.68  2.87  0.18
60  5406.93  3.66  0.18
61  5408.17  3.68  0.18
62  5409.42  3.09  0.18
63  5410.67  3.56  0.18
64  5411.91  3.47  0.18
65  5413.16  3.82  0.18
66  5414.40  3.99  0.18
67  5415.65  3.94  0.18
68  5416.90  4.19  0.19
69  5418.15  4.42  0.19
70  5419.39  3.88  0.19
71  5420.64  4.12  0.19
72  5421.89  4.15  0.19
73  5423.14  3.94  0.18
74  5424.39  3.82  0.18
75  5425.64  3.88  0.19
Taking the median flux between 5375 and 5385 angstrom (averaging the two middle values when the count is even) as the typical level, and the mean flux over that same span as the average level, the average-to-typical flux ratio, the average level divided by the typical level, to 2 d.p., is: 0.99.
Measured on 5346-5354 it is 0.99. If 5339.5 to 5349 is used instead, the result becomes 0.99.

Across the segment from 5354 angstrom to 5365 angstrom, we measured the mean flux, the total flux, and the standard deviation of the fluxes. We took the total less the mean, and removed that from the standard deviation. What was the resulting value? -30.0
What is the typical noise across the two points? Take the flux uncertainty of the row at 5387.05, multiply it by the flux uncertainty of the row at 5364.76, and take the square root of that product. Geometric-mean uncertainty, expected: 0.1849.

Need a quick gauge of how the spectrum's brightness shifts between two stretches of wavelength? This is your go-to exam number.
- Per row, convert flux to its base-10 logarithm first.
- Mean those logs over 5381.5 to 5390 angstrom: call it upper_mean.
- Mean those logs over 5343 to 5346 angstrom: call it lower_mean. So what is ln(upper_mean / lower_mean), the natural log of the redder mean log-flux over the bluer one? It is 0.14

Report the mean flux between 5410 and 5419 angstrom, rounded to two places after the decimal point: 3.91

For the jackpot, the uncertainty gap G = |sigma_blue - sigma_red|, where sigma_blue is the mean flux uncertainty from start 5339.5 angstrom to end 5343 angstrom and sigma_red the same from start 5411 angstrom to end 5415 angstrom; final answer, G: 0.003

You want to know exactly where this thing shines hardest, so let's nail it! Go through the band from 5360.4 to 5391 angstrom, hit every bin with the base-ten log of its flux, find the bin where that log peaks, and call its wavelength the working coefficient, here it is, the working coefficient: 5389.53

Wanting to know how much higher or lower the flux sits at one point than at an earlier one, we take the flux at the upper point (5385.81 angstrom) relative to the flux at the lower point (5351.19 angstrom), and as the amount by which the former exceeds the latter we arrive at 0.13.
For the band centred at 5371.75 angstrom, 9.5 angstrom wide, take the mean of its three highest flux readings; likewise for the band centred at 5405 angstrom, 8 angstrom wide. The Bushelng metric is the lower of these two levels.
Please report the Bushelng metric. 3.81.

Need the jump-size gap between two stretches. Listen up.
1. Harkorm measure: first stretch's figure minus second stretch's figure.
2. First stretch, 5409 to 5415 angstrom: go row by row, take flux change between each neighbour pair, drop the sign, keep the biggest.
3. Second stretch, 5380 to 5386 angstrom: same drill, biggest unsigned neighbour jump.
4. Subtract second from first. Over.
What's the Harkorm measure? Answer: 0.12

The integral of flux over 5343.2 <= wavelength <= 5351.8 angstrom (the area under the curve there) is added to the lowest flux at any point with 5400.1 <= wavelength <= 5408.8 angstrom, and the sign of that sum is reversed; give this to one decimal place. -32.7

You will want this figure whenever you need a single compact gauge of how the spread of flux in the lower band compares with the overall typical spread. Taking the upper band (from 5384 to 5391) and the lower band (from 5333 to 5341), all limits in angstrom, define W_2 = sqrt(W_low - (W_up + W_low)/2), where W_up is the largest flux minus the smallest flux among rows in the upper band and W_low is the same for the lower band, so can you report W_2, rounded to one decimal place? 0.2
